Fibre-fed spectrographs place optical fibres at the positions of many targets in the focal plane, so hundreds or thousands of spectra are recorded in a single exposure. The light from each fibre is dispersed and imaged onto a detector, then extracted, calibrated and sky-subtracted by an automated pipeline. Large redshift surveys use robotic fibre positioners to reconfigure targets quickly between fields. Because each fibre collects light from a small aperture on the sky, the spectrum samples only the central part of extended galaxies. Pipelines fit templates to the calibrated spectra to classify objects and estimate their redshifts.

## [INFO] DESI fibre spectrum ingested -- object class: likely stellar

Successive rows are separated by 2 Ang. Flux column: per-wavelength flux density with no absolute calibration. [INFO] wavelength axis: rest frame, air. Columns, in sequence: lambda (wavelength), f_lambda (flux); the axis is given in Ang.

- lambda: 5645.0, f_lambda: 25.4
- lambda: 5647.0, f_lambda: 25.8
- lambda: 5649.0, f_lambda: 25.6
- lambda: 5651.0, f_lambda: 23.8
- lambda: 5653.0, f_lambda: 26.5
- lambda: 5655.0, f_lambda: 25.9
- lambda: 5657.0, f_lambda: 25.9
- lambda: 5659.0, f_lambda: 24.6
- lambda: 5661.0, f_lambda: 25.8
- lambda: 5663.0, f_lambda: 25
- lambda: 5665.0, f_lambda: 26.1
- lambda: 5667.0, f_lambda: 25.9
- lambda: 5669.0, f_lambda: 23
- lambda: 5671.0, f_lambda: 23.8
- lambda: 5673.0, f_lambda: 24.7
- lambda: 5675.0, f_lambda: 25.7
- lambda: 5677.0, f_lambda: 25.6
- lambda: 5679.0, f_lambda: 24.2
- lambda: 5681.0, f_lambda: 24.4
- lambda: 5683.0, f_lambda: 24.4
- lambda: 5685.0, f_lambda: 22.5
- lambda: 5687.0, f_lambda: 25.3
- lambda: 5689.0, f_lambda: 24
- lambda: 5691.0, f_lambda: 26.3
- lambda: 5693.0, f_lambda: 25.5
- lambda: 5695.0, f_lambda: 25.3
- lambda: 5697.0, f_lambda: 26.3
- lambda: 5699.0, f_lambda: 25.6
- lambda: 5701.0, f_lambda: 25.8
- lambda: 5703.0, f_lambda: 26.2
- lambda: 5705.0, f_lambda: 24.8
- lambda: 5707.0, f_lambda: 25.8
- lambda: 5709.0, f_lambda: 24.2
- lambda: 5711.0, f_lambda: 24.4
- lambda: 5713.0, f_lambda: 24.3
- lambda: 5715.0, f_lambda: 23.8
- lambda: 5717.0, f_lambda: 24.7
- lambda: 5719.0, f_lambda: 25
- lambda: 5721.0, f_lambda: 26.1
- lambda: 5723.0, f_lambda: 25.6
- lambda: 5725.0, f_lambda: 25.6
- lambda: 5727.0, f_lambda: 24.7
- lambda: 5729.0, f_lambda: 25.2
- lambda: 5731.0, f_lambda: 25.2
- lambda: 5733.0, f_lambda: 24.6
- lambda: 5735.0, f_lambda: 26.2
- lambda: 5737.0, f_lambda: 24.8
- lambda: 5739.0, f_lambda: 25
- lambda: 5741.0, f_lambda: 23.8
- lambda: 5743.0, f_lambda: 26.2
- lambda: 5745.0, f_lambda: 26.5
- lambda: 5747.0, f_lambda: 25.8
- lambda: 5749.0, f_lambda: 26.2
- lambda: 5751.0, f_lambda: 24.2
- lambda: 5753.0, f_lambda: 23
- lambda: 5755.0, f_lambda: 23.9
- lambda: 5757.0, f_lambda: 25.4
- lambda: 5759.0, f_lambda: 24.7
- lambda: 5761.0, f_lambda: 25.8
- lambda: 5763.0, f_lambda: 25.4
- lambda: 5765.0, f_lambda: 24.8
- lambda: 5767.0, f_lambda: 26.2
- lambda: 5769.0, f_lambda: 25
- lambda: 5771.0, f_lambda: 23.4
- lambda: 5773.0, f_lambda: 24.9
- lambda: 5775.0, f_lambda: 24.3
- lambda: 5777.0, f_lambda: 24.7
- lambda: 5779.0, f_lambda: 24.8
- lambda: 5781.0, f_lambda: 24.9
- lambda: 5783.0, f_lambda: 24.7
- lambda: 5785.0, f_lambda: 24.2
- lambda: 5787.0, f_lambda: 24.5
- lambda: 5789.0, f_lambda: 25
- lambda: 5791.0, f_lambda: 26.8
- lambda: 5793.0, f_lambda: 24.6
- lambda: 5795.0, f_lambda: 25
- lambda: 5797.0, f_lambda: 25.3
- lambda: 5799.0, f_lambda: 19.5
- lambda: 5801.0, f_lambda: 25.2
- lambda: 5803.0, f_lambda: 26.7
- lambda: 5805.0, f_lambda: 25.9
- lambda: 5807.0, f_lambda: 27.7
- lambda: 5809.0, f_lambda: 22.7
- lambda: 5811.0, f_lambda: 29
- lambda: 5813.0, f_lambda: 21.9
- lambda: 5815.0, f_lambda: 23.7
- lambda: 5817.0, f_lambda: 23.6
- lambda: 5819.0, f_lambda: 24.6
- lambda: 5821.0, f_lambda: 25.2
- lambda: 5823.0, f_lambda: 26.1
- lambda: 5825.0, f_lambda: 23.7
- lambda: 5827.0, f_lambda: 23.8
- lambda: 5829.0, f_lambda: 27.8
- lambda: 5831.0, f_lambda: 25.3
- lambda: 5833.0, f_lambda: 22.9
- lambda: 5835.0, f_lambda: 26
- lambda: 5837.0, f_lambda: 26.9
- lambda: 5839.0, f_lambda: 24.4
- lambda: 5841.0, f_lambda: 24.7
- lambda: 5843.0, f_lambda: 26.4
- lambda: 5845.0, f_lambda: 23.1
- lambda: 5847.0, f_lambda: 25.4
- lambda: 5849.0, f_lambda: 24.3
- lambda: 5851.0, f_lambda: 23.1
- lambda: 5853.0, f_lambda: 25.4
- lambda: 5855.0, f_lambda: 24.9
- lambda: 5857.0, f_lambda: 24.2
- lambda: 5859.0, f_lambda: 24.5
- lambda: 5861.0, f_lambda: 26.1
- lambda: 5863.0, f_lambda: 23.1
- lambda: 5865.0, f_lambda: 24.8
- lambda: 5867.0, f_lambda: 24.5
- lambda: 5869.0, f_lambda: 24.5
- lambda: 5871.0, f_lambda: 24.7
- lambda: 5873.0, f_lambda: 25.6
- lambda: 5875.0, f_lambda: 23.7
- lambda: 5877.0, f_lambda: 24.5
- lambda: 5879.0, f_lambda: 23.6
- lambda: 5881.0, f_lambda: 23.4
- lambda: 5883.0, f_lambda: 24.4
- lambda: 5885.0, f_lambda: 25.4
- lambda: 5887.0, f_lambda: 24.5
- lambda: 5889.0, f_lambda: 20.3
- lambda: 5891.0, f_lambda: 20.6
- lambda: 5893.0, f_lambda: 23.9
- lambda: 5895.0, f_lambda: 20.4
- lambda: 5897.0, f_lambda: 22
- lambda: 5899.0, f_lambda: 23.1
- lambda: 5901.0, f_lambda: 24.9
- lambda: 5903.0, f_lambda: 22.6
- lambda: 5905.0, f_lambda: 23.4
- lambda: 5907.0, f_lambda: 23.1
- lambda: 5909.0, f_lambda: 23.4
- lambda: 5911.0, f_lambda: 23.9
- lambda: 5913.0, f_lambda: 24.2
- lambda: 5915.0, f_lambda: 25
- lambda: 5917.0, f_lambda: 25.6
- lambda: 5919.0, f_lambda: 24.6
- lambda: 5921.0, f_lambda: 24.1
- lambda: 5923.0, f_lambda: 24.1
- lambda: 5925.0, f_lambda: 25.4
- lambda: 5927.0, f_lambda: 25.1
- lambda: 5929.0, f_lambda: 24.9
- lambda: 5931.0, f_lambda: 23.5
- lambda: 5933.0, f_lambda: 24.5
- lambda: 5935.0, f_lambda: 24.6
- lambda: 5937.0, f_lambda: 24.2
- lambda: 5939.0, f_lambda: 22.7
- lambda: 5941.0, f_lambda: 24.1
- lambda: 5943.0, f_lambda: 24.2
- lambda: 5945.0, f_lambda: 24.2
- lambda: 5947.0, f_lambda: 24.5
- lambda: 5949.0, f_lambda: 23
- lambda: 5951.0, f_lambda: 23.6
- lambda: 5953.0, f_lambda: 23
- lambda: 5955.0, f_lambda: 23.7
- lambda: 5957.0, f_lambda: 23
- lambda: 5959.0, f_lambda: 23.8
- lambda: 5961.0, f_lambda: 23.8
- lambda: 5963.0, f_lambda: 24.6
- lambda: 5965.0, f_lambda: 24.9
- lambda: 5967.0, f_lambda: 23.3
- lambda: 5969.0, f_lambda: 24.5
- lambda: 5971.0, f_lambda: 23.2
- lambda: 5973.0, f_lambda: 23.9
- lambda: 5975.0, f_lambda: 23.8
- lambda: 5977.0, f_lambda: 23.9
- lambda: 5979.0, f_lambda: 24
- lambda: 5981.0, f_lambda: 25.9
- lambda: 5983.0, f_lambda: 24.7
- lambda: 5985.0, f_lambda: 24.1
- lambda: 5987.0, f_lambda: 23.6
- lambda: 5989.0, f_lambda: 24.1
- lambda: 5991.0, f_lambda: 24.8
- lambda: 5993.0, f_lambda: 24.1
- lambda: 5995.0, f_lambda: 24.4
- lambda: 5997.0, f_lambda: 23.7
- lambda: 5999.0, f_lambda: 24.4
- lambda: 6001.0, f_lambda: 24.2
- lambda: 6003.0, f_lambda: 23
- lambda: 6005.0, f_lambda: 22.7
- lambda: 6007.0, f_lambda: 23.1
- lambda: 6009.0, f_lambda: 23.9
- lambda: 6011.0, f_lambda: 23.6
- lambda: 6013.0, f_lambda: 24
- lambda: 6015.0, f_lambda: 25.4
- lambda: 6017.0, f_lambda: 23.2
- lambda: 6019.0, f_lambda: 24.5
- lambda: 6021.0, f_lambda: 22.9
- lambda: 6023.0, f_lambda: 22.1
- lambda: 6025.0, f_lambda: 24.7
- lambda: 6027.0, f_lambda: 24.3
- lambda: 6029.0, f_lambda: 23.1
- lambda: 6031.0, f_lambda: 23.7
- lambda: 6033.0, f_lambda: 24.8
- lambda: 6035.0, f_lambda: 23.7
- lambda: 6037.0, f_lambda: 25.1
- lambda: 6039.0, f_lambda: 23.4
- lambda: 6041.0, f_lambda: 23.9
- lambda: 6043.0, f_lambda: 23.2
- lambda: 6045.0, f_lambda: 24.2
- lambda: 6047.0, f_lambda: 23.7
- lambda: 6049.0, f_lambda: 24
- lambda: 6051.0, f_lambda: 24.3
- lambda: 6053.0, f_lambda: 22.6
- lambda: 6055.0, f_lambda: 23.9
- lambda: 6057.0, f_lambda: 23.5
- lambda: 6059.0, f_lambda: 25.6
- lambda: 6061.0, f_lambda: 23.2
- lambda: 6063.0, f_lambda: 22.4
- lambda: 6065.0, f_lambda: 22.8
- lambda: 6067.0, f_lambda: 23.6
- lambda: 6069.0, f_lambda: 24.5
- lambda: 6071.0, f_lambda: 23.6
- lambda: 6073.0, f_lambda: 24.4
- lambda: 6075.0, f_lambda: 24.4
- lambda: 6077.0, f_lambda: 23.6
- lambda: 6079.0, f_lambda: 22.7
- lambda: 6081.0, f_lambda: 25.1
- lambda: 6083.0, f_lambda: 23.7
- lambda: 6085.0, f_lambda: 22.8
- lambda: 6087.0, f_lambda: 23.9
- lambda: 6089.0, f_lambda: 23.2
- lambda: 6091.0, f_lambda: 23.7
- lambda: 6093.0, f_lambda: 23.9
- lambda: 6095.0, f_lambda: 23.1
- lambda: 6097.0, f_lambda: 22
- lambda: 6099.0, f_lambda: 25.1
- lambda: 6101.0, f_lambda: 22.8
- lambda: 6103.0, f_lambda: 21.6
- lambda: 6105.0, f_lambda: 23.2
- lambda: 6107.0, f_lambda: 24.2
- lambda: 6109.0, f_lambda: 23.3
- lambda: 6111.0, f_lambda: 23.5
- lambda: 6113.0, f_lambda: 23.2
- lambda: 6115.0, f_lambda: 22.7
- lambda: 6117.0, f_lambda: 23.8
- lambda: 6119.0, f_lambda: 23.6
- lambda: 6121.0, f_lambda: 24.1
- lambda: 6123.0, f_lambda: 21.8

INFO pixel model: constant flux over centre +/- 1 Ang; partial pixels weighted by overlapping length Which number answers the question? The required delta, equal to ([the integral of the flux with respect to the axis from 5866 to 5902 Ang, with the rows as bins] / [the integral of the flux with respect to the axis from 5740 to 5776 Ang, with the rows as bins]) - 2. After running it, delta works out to -1.06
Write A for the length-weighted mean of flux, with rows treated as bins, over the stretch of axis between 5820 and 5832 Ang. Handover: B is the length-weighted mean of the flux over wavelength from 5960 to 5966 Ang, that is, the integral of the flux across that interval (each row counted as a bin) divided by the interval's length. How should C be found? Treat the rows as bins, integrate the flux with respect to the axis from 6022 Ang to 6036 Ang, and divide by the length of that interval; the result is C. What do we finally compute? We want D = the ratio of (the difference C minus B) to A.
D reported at -0.026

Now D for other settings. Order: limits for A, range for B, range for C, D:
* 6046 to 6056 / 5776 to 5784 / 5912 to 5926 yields -0.003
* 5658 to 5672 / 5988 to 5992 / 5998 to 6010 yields -0.036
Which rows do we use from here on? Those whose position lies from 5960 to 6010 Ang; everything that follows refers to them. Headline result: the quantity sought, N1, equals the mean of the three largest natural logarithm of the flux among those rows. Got 3.227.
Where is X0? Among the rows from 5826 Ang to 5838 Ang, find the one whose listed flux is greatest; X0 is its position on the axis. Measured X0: 5829.0 Ang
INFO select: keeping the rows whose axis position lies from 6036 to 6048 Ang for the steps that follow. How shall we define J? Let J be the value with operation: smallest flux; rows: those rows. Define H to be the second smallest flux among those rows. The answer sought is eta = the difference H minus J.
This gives 0.2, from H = 23.4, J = 23.2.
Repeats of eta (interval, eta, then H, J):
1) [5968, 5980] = 0.6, 23.8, 23.2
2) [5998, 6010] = 0.3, 23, 22.7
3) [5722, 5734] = 0.1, 24.7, 24.6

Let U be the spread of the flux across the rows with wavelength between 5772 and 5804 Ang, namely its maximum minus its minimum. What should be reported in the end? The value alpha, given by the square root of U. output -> 2.7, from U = 7.30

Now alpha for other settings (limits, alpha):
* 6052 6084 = 1.8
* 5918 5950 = 1.6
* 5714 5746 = 1.6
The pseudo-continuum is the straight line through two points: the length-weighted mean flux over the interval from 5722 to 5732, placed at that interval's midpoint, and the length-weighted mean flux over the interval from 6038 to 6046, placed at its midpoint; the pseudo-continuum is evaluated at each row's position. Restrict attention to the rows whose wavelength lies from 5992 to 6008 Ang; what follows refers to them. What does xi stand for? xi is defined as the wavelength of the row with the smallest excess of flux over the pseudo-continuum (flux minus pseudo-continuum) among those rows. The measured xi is 6005.0 Ang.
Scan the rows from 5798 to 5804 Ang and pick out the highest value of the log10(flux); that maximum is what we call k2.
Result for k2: 1.43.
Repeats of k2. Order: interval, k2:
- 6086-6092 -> 1.38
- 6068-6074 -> 1.39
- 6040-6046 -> 1.38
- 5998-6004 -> 1.39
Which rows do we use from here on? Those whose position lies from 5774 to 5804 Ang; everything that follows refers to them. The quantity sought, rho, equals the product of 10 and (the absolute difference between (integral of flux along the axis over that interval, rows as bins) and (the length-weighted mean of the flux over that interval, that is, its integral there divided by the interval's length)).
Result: 7157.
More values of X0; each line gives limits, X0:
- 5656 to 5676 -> 5665.0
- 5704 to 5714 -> 5707.0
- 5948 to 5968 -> 5965.0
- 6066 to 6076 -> 6069.0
